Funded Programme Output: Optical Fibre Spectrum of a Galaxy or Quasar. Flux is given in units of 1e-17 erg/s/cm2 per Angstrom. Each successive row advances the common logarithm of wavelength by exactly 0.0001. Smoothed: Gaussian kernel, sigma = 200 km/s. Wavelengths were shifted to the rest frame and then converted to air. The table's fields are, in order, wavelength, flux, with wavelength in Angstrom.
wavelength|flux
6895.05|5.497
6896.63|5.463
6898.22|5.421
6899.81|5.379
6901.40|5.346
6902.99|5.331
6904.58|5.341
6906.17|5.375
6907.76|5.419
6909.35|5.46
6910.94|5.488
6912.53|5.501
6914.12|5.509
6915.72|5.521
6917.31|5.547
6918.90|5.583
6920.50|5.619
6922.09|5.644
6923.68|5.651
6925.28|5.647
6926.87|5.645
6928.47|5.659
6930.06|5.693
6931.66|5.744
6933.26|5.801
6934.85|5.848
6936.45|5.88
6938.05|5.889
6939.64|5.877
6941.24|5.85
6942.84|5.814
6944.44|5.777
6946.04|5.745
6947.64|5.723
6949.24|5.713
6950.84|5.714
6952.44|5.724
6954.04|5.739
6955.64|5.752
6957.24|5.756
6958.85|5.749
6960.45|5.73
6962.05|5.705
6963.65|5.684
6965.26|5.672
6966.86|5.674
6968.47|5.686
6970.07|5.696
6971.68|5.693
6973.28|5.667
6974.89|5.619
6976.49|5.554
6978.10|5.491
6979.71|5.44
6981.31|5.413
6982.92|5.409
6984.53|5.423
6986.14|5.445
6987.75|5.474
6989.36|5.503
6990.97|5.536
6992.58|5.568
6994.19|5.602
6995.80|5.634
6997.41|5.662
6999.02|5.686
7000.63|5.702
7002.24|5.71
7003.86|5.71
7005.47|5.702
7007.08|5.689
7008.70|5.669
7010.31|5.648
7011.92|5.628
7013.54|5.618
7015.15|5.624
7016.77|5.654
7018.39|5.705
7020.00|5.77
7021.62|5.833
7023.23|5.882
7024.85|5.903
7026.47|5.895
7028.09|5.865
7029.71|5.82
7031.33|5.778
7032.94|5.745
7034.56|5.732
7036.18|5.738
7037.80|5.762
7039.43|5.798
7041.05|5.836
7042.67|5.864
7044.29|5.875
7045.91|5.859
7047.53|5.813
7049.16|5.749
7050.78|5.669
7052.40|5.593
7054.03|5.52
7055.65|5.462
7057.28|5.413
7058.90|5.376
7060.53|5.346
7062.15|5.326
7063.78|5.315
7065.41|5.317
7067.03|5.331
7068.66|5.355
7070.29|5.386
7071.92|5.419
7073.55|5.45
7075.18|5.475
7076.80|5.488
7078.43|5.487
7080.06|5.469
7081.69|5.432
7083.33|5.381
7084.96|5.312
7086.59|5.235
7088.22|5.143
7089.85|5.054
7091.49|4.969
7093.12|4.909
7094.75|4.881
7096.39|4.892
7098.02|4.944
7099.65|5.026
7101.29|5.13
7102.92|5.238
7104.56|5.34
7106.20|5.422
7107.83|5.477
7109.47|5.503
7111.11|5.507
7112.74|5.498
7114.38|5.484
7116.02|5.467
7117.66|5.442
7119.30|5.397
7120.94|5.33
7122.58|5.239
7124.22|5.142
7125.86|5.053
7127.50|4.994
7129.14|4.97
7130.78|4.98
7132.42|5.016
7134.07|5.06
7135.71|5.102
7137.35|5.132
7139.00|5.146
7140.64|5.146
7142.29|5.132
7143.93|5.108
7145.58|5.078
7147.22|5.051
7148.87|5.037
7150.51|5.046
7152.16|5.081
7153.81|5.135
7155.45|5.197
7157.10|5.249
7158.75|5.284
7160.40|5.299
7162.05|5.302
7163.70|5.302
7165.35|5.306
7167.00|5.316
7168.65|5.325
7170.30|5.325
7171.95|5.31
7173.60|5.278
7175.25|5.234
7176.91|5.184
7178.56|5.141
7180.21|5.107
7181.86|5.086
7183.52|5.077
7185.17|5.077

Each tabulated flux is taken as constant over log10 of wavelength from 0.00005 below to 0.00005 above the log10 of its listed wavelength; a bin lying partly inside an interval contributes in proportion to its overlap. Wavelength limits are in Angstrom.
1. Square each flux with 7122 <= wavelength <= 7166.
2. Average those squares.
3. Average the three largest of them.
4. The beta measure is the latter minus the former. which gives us 1.8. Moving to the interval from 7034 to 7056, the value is 1.5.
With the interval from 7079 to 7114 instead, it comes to 2.9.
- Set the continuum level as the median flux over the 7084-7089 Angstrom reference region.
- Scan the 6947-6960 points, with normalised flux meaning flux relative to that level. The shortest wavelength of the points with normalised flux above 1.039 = 6947.64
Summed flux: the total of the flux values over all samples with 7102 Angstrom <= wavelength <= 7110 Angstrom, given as 27.0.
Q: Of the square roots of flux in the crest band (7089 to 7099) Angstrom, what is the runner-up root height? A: 2.23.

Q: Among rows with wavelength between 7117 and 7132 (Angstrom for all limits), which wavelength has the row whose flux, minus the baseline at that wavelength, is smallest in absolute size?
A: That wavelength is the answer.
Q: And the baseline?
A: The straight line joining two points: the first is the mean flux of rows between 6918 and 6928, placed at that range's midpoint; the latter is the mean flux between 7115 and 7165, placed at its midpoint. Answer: 7122.58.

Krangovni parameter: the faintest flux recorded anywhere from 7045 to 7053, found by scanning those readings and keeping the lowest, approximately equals 5.593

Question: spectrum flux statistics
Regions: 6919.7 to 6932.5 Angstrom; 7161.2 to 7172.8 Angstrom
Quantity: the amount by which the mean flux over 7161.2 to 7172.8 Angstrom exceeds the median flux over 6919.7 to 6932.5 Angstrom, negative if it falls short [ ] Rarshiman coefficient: -0.3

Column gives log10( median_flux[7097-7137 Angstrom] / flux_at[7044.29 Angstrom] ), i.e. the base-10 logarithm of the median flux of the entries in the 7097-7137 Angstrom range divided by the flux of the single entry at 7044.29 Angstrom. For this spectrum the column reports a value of -0.050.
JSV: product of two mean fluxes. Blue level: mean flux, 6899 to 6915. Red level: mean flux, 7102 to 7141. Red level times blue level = 28.4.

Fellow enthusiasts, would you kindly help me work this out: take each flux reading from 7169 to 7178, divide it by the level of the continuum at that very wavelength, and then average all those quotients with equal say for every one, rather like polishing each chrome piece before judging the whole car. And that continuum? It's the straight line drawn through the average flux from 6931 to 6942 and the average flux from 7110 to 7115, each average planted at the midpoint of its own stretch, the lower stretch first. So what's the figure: 0.98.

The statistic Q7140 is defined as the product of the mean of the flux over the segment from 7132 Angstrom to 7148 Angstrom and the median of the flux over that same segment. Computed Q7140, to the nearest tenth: 26.0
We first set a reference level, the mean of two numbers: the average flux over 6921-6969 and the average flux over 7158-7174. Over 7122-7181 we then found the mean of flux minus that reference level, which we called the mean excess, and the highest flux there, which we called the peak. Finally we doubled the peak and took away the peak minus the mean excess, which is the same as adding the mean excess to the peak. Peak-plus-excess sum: 4.96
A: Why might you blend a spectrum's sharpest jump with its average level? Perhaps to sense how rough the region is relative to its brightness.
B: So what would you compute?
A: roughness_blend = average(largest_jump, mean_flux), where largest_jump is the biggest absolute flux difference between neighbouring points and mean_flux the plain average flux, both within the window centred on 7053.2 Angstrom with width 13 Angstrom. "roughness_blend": 2.83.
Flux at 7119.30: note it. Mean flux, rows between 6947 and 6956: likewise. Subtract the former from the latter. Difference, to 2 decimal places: 0.33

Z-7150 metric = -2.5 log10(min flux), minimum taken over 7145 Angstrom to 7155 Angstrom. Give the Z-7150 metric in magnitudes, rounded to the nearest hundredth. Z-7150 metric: -1.76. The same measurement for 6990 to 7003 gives -1.86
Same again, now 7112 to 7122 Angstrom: -1.82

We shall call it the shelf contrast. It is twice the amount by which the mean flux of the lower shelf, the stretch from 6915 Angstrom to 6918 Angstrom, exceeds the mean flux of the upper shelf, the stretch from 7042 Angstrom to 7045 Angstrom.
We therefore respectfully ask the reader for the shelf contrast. -0.7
